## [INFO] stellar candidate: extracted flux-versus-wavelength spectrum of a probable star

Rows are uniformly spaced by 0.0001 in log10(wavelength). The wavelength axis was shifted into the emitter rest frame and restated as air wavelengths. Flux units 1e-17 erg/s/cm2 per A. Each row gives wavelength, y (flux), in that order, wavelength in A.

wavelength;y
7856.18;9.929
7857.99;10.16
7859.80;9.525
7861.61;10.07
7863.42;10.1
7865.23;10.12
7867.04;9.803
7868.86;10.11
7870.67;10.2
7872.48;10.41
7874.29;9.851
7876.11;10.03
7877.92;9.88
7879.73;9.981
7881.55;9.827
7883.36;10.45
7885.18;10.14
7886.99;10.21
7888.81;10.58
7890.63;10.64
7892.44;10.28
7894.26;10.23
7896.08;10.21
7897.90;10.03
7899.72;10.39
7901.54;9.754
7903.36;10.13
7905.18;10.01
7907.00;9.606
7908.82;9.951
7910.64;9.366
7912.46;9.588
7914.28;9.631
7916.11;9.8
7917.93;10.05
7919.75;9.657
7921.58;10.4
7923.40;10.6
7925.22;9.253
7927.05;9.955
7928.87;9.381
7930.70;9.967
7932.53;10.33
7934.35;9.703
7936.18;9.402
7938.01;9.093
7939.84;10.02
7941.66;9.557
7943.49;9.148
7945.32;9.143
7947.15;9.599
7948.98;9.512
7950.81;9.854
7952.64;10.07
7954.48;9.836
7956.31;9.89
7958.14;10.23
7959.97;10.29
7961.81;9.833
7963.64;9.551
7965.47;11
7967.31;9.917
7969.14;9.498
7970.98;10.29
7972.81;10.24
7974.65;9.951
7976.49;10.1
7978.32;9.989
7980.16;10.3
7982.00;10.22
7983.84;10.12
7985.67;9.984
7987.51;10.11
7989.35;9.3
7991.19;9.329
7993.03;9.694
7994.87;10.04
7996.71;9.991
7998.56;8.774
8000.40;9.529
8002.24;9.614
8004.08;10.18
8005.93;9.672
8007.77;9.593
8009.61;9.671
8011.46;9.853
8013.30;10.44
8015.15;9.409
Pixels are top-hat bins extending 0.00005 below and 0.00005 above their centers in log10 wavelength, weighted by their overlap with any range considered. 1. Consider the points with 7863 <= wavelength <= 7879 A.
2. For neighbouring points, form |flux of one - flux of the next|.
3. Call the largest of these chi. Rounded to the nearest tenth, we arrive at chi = 0.6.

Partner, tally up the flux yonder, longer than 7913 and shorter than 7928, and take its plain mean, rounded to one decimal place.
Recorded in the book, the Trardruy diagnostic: 9.9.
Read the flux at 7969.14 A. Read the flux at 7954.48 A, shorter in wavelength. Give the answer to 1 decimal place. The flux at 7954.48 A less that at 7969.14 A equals 0.3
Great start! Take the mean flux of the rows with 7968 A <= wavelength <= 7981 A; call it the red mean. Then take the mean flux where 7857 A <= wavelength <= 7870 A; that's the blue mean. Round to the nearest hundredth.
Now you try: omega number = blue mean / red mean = 0.99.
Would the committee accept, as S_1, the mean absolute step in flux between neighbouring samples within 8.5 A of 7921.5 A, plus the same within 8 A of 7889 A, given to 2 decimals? 0.78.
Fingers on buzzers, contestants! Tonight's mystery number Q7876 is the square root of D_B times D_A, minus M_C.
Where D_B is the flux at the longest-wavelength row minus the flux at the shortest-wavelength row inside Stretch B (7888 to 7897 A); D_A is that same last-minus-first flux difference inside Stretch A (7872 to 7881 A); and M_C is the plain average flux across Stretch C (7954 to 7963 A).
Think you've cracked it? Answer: -9.6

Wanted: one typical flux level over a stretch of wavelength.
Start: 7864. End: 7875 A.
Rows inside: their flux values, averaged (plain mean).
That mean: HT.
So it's 10.1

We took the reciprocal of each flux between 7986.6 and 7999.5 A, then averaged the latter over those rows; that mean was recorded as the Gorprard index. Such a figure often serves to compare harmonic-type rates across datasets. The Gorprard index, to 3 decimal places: 0.104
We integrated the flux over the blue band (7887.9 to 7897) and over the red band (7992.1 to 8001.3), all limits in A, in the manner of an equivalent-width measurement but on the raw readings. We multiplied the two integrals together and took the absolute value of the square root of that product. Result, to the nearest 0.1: 91.4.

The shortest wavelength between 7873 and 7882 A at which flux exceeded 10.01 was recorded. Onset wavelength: 7876.11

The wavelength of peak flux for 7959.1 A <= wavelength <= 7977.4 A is 7965.47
